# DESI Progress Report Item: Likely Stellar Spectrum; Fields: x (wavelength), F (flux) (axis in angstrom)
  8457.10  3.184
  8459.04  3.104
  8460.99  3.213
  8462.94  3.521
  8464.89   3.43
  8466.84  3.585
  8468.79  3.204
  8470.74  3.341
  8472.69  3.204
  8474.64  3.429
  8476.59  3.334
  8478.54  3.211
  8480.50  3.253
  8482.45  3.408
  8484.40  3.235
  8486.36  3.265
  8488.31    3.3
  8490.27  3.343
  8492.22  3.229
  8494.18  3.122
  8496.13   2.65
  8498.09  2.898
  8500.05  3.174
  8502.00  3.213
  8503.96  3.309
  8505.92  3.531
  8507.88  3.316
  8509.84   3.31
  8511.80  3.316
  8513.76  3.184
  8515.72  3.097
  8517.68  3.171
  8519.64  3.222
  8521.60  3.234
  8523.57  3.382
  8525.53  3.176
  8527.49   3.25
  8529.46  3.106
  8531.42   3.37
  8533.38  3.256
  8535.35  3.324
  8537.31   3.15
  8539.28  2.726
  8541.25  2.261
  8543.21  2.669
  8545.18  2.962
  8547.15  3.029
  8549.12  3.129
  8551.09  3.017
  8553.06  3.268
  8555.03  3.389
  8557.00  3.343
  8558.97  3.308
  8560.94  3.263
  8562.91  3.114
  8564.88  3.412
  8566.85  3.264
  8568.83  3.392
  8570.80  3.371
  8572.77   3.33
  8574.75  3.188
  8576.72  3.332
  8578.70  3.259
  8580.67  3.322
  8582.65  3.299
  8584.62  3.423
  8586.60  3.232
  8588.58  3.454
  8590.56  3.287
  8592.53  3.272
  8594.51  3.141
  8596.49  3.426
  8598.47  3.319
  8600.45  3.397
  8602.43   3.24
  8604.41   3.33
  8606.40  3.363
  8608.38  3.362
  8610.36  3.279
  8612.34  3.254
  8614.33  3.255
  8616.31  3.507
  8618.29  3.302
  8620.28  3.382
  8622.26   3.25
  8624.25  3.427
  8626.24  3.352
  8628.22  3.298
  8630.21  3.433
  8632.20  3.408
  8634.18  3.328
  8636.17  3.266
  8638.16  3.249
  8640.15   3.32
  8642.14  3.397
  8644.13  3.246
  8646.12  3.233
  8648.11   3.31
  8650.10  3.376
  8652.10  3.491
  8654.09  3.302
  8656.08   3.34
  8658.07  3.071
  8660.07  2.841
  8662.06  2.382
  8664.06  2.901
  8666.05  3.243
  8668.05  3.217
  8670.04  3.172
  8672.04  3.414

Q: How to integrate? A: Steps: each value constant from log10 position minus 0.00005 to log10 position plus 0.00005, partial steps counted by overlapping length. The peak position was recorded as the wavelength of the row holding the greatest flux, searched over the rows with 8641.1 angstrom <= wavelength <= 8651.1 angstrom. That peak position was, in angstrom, 8642.14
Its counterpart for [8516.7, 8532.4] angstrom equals 8523.57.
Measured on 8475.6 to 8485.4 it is 8482.45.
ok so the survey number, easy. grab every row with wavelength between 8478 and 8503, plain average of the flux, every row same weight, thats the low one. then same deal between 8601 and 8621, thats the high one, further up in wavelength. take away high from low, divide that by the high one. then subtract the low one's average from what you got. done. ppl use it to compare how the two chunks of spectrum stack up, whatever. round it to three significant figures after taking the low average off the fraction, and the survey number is -3.22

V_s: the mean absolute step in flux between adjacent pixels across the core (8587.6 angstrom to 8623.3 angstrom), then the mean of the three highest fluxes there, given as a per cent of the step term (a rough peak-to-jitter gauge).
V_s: 3195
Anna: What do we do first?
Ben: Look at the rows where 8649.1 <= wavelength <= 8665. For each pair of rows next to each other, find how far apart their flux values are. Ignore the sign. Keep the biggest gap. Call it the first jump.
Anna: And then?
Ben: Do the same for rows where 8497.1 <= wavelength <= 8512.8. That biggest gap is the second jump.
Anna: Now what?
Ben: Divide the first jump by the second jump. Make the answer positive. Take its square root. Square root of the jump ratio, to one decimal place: 1.4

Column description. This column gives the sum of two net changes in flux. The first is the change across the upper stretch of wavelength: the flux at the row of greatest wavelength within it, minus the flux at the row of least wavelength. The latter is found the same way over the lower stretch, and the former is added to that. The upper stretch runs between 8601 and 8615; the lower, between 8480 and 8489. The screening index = 0.06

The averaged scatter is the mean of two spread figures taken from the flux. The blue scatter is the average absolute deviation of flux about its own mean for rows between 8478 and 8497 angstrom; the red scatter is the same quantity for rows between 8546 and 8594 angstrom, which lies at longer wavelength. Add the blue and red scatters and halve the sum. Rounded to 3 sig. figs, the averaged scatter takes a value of 0.106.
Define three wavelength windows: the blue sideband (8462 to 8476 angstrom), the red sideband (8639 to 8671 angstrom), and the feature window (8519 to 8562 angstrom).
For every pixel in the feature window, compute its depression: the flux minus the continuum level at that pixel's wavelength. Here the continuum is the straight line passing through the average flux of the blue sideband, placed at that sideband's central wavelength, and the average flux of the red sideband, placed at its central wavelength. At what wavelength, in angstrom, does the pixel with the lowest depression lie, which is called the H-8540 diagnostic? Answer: 8541.25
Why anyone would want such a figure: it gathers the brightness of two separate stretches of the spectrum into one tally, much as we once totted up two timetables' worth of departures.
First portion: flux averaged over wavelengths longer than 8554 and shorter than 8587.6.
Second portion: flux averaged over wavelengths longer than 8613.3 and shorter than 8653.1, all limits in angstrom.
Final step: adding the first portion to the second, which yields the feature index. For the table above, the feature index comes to 6.65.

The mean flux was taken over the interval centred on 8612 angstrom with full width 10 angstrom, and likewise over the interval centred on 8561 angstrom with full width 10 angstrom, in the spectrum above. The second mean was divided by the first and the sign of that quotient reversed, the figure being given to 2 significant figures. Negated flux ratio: -0.99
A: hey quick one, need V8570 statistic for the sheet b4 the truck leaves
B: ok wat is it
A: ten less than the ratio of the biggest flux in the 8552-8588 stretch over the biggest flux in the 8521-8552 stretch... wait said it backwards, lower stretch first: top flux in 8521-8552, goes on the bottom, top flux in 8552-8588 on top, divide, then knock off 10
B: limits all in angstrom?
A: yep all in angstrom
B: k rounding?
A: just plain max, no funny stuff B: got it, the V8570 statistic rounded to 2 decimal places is -8.99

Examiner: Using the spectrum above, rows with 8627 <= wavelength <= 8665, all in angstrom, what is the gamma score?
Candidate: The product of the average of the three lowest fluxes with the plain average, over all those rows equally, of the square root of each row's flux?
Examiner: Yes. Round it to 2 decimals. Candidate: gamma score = 4.86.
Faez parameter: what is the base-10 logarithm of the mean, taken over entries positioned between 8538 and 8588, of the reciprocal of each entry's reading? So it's -0.498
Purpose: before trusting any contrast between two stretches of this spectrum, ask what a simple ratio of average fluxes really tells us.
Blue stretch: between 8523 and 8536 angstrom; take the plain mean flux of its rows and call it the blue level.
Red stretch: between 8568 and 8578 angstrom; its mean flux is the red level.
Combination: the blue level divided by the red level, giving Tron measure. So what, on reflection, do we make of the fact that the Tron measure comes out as 0.983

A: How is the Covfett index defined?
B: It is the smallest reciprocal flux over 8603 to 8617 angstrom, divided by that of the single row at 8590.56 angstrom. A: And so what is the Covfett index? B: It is 0.94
